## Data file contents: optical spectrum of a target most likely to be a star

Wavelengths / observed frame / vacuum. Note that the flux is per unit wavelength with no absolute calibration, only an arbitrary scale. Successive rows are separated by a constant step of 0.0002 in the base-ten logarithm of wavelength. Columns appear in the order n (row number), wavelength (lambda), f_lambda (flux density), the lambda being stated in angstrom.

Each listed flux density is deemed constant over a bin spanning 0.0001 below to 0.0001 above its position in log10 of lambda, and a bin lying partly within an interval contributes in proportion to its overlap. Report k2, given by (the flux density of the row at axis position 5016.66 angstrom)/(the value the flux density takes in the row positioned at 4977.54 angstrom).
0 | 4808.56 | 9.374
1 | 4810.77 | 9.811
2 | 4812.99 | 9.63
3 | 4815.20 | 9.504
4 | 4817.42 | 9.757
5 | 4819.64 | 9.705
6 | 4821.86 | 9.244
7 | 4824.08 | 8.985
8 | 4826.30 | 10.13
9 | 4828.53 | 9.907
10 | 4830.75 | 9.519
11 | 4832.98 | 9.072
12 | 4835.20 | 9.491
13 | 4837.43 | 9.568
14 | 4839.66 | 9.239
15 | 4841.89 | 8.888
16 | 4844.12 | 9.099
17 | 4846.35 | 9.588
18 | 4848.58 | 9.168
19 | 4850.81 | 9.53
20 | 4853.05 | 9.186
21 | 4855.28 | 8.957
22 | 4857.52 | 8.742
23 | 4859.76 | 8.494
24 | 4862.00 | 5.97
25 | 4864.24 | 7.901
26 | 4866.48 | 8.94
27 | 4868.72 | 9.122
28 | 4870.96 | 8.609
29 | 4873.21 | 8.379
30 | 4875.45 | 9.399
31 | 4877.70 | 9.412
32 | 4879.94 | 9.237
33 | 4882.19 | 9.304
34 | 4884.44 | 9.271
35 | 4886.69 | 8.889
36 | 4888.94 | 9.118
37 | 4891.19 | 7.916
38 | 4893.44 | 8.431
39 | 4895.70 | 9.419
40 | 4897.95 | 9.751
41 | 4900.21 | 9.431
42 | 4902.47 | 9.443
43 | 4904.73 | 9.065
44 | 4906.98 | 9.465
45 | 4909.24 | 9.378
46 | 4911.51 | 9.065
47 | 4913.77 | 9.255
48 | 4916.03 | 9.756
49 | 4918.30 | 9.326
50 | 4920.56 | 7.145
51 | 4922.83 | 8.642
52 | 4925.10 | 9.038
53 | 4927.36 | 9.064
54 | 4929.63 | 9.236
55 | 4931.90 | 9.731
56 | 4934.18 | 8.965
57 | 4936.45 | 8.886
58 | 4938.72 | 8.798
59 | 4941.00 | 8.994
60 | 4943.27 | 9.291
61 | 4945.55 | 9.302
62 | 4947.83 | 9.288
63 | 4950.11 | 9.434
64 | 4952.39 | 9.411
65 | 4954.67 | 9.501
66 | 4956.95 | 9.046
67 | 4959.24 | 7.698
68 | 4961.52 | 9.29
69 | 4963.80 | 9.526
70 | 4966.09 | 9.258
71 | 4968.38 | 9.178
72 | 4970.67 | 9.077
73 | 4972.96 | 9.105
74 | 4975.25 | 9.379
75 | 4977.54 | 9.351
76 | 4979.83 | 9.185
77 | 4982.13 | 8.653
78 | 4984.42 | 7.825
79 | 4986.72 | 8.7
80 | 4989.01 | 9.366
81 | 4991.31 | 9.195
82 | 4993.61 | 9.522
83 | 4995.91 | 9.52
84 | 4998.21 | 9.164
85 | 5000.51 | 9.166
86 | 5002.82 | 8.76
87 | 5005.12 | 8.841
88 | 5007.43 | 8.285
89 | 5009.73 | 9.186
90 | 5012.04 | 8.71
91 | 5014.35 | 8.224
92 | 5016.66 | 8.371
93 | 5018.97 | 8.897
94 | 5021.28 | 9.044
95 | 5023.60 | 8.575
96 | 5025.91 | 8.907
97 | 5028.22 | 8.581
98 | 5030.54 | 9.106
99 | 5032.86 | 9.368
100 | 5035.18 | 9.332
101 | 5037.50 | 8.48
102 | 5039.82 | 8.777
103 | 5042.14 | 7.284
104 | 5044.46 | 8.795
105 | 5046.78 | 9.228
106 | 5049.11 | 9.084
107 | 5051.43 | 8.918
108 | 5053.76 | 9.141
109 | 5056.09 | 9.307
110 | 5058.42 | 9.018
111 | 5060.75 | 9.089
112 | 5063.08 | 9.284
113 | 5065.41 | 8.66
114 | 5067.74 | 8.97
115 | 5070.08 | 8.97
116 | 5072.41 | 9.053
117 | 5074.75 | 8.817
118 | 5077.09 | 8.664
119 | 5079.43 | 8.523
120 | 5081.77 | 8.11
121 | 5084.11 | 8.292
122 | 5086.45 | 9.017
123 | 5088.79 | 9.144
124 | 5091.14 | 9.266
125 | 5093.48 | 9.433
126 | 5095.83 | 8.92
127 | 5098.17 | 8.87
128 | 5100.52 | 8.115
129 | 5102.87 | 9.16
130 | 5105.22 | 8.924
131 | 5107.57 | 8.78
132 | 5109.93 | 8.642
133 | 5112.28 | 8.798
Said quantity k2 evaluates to 0.90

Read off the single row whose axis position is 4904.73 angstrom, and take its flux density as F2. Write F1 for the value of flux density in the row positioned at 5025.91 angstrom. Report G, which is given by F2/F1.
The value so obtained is 1.02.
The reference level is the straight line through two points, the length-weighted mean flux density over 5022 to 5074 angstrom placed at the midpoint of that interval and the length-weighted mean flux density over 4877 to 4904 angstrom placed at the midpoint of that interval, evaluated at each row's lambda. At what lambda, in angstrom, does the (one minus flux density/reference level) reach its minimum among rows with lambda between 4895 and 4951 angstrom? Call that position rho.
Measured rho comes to 4916.03 angstrom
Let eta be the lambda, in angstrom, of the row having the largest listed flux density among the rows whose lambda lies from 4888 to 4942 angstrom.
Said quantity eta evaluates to 4916.03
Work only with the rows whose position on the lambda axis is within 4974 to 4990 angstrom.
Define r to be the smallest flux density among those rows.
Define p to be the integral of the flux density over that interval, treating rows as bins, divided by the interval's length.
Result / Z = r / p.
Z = 0.877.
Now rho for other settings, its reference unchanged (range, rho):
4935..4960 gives 4954.67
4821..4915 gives 4826.30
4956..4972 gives 4963.80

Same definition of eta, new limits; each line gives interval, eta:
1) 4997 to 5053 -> 5032.86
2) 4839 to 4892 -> 4846.35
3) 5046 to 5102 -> 5093.48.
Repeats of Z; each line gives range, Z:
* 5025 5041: 0.949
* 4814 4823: 0.967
